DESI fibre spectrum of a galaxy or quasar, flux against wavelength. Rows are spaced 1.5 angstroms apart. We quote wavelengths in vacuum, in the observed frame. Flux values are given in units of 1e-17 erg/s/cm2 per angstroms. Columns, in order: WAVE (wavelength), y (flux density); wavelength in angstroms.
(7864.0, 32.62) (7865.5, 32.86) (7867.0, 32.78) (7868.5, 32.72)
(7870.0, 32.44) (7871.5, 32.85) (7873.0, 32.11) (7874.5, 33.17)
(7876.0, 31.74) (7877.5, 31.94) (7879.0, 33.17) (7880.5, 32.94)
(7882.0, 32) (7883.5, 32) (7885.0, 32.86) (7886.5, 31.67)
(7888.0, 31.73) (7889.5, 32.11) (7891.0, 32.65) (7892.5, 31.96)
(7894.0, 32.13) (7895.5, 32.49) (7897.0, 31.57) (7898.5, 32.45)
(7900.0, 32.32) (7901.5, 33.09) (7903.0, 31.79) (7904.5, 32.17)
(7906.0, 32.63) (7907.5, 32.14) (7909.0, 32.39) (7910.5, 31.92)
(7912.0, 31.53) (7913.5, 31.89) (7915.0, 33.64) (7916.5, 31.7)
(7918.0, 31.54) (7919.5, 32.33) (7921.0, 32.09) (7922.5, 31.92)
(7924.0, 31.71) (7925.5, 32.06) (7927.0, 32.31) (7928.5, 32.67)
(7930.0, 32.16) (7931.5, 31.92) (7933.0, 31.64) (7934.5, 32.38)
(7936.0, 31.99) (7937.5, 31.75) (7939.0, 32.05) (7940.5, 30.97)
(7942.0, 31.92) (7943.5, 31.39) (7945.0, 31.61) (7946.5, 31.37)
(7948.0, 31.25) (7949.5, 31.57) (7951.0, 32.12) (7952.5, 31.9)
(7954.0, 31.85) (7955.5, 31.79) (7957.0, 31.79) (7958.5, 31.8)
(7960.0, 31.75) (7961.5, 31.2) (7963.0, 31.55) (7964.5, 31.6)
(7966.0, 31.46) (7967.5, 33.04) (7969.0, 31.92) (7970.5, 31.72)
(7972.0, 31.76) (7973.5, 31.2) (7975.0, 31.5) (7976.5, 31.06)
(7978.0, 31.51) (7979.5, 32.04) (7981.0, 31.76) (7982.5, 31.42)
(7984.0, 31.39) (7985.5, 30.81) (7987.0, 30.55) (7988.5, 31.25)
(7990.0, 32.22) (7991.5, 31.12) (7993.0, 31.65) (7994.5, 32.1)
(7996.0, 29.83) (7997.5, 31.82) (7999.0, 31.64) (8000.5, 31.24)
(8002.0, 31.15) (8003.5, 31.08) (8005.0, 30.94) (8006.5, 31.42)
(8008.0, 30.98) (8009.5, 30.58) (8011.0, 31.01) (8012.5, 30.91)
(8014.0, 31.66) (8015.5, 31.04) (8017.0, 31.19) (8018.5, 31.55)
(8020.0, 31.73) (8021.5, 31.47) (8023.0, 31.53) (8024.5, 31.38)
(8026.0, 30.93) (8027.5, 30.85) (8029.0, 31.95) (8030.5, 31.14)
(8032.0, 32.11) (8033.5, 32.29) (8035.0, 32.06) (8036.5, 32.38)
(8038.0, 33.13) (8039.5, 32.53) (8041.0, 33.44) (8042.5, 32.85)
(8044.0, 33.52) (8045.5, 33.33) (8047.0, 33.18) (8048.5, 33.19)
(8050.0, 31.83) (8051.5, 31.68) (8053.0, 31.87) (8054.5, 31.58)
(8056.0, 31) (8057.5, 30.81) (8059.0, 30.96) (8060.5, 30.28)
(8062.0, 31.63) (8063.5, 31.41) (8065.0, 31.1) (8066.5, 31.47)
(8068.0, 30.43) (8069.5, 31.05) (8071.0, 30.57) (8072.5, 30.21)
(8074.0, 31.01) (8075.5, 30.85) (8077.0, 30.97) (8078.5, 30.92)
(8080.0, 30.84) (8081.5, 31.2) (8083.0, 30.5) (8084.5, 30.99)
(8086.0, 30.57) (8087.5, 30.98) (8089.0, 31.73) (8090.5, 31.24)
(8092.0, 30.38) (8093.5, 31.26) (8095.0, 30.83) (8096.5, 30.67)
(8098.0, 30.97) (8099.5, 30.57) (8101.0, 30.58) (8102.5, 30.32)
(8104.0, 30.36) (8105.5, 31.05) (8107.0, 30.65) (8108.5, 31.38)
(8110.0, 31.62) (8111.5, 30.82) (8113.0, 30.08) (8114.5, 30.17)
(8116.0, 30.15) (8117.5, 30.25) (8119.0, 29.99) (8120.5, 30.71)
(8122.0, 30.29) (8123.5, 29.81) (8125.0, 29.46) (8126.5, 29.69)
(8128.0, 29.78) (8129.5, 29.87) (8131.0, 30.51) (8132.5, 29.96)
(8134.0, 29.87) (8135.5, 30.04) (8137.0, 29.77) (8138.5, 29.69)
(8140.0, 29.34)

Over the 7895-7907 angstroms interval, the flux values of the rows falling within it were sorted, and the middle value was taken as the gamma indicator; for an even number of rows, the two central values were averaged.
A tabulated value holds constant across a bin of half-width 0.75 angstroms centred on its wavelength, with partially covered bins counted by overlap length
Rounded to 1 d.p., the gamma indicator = 32.4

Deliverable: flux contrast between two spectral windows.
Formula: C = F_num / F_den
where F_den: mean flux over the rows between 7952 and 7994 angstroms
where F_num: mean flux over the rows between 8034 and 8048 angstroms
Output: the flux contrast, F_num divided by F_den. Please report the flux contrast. 1.04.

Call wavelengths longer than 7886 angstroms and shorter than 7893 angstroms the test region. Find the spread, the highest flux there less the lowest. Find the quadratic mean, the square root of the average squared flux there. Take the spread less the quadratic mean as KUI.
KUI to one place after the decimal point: -31.0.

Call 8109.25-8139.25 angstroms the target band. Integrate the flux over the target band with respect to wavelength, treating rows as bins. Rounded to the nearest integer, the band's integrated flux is 904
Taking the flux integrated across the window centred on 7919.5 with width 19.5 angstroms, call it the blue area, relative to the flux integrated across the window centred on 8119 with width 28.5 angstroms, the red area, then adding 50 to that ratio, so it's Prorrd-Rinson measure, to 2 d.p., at 50.72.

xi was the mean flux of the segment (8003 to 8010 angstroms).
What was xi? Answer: 31.0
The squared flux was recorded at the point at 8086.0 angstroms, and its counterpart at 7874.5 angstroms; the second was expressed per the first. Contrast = 1.18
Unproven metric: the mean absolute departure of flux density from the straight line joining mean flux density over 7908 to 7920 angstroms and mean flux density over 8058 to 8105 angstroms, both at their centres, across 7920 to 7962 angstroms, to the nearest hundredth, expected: 0.25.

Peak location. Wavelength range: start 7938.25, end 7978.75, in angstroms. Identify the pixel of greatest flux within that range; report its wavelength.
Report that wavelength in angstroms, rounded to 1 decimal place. 7967.5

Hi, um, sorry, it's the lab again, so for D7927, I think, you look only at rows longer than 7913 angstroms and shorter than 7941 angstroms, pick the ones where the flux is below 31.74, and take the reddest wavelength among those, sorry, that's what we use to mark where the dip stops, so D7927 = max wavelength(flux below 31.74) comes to 7940.5 angstroms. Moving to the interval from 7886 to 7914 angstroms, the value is 7912.0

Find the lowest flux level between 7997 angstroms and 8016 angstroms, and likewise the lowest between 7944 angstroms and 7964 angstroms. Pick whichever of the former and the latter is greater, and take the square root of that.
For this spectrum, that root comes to 5.59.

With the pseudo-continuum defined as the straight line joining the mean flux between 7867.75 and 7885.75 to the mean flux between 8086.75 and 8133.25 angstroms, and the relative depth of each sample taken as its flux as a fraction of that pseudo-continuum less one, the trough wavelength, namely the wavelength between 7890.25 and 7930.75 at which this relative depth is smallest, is 7897.0 angstroms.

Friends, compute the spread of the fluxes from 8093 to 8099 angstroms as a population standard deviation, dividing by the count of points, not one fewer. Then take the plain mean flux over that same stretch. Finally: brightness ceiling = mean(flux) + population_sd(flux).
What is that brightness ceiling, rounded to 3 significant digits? 31.1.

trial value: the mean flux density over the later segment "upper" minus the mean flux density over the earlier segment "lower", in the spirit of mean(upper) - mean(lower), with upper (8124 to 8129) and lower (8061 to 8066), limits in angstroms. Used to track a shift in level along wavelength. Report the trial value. -1.7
